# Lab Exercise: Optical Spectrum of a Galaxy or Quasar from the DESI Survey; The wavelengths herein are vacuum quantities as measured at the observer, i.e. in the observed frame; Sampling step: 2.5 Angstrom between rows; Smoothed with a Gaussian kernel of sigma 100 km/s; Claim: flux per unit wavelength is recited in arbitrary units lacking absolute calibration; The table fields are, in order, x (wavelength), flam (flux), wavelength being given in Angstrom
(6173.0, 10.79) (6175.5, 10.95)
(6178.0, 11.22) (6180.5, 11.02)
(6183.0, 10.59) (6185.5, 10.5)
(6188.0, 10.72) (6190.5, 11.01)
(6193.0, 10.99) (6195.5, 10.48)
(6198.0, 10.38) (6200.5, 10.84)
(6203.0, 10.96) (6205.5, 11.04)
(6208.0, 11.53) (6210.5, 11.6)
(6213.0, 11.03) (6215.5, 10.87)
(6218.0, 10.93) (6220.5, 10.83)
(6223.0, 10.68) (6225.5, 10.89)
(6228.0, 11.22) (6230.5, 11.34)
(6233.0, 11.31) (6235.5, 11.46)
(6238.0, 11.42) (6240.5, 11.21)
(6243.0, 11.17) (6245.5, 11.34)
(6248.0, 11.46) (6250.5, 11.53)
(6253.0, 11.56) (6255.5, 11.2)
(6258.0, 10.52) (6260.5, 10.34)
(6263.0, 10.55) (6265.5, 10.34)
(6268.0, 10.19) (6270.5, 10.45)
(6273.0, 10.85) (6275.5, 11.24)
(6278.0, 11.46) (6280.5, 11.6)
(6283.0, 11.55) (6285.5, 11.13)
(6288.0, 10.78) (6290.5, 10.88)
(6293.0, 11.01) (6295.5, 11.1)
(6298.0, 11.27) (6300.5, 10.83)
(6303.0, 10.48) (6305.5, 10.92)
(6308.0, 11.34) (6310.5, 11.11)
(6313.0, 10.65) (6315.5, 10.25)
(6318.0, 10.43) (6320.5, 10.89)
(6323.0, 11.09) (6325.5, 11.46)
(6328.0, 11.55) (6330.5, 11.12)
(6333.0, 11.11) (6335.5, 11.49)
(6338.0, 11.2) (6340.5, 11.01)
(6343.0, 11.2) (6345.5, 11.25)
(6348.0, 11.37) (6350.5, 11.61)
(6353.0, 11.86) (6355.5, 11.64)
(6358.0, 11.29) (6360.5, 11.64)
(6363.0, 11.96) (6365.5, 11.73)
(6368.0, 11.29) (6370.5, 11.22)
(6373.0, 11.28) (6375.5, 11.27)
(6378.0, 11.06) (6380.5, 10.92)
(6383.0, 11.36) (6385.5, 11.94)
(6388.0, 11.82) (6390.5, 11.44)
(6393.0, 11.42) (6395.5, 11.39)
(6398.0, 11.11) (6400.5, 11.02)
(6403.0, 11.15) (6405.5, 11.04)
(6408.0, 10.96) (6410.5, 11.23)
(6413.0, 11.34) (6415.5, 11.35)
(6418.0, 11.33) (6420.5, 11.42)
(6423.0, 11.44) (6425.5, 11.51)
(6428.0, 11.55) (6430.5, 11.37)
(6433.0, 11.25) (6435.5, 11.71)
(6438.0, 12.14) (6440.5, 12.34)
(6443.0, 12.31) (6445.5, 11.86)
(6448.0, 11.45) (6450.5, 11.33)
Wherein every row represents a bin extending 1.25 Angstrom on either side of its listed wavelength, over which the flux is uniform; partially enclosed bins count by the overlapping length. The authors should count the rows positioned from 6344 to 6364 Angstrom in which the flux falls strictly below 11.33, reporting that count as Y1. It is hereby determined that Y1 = 2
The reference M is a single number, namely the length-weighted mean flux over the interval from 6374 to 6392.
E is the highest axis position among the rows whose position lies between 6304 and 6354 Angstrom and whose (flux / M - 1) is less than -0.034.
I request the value 6340.5 Angstrom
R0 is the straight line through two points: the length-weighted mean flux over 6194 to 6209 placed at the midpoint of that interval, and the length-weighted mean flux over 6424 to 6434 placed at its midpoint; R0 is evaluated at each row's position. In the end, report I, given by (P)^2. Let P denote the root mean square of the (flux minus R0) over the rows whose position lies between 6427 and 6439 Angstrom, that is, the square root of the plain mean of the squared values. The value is 0.12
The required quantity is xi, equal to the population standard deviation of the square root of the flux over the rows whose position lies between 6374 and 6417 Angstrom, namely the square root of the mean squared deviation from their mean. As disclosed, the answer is 0.040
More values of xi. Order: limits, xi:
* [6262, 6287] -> 0.076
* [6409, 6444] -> 0.054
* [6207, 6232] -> 0.045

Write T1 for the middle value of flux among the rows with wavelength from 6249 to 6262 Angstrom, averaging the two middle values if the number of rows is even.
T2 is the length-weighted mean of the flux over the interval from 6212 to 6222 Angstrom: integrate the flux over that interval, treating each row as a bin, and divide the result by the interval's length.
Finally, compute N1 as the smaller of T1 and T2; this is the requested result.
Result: 10.9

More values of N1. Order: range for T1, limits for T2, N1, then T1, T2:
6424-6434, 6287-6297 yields 11.0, 11.4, 10.95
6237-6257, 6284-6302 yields 11.0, 11.4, 11.00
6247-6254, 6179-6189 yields 10.7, 11.5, 10.72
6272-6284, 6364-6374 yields 11.4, 11.5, 11.40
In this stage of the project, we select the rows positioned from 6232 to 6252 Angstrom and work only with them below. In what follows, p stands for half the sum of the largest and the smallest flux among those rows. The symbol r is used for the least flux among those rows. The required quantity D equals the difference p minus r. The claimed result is 0.18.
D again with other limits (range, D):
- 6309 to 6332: 0.65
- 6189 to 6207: 0.33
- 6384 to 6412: 0.49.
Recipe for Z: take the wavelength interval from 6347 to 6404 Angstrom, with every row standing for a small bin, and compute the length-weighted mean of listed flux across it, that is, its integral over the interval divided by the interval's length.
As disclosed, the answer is 11.4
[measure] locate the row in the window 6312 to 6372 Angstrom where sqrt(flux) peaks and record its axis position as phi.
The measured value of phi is 6363.0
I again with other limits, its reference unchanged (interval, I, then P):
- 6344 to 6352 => 0.06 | 0.24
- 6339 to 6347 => 0.01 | 0.11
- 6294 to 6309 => 0.10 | 0.31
